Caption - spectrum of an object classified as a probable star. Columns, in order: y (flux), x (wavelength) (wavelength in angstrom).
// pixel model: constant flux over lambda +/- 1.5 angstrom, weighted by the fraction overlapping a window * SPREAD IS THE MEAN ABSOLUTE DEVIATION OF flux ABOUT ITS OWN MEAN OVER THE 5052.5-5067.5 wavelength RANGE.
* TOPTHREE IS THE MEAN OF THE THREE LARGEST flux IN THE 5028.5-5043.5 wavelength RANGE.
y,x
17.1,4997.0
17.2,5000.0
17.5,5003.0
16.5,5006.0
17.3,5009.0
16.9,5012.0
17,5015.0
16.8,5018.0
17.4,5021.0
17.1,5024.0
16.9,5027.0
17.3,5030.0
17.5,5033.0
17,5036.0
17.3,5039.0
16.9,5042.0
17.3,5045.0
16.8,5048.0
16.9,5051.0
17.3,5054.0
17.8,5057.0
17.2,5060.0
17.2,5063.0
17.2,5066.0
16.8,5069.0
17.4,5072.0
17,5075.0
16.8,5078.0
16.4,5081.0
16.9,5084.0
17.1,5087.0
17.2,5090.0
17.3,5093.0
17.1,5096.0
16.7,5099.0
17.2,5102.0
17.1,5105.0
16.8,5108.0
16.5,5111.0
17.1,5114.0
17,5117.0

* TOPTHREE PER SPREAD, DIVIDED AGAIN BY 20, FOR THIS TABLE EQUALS 4.7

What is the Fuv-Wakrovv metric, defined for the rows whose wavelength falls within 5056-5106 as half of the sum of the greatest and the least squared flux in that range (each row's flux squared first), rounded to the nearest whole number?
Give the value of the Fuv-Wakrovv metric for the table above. 293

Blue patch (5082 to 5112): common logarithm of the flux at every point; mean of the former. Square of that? 1.51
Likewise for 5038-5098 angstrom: 1.52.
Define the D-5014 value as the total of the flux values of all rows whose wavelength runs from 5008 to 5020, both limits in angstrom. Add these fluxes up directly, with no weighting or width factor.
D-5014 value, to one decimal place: 68.0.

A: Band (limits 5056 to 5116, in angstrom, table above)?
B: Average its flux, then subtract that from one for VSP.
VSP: -16.0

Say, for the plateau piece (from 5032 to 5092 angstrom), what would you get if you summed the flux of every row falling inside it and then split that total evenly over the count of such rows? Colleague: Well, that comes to 17.1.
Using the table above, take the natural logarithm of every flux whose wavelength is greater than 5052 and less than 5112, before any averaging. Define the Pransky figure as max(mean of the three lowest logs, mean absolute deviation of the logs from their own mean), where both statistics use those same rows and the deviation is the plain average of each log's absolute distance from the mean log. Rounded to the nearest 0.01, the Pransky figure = 2.81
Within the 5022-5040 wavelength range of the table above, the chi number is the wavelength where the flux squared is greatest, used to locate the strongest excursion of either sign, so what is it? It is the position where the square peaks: 5033.0 angstrom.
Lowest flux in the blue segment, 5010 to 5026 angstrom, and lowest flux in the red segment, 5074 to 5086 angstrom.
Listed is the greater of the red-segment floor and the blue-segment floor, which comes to 16.8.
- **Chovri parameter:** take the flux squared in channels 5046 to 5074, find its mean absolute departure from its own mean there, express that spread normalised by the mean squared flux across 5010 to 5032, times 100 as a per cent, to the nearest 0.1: 2.7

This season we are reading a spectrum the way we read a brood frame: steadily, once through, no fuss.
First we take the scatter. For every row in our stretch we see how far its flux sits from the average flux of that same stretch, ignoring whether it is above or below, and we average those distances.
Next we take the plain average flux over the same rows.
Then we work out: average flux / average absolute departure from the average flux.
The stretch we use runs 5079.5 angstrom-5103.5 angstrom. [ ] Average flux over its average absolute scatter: 71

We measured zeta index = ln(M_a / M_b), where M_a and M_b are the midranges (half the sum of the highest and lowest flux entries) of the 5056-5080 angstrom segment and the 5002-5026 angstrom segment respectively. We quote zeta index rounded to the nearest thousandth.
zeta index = 0.017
